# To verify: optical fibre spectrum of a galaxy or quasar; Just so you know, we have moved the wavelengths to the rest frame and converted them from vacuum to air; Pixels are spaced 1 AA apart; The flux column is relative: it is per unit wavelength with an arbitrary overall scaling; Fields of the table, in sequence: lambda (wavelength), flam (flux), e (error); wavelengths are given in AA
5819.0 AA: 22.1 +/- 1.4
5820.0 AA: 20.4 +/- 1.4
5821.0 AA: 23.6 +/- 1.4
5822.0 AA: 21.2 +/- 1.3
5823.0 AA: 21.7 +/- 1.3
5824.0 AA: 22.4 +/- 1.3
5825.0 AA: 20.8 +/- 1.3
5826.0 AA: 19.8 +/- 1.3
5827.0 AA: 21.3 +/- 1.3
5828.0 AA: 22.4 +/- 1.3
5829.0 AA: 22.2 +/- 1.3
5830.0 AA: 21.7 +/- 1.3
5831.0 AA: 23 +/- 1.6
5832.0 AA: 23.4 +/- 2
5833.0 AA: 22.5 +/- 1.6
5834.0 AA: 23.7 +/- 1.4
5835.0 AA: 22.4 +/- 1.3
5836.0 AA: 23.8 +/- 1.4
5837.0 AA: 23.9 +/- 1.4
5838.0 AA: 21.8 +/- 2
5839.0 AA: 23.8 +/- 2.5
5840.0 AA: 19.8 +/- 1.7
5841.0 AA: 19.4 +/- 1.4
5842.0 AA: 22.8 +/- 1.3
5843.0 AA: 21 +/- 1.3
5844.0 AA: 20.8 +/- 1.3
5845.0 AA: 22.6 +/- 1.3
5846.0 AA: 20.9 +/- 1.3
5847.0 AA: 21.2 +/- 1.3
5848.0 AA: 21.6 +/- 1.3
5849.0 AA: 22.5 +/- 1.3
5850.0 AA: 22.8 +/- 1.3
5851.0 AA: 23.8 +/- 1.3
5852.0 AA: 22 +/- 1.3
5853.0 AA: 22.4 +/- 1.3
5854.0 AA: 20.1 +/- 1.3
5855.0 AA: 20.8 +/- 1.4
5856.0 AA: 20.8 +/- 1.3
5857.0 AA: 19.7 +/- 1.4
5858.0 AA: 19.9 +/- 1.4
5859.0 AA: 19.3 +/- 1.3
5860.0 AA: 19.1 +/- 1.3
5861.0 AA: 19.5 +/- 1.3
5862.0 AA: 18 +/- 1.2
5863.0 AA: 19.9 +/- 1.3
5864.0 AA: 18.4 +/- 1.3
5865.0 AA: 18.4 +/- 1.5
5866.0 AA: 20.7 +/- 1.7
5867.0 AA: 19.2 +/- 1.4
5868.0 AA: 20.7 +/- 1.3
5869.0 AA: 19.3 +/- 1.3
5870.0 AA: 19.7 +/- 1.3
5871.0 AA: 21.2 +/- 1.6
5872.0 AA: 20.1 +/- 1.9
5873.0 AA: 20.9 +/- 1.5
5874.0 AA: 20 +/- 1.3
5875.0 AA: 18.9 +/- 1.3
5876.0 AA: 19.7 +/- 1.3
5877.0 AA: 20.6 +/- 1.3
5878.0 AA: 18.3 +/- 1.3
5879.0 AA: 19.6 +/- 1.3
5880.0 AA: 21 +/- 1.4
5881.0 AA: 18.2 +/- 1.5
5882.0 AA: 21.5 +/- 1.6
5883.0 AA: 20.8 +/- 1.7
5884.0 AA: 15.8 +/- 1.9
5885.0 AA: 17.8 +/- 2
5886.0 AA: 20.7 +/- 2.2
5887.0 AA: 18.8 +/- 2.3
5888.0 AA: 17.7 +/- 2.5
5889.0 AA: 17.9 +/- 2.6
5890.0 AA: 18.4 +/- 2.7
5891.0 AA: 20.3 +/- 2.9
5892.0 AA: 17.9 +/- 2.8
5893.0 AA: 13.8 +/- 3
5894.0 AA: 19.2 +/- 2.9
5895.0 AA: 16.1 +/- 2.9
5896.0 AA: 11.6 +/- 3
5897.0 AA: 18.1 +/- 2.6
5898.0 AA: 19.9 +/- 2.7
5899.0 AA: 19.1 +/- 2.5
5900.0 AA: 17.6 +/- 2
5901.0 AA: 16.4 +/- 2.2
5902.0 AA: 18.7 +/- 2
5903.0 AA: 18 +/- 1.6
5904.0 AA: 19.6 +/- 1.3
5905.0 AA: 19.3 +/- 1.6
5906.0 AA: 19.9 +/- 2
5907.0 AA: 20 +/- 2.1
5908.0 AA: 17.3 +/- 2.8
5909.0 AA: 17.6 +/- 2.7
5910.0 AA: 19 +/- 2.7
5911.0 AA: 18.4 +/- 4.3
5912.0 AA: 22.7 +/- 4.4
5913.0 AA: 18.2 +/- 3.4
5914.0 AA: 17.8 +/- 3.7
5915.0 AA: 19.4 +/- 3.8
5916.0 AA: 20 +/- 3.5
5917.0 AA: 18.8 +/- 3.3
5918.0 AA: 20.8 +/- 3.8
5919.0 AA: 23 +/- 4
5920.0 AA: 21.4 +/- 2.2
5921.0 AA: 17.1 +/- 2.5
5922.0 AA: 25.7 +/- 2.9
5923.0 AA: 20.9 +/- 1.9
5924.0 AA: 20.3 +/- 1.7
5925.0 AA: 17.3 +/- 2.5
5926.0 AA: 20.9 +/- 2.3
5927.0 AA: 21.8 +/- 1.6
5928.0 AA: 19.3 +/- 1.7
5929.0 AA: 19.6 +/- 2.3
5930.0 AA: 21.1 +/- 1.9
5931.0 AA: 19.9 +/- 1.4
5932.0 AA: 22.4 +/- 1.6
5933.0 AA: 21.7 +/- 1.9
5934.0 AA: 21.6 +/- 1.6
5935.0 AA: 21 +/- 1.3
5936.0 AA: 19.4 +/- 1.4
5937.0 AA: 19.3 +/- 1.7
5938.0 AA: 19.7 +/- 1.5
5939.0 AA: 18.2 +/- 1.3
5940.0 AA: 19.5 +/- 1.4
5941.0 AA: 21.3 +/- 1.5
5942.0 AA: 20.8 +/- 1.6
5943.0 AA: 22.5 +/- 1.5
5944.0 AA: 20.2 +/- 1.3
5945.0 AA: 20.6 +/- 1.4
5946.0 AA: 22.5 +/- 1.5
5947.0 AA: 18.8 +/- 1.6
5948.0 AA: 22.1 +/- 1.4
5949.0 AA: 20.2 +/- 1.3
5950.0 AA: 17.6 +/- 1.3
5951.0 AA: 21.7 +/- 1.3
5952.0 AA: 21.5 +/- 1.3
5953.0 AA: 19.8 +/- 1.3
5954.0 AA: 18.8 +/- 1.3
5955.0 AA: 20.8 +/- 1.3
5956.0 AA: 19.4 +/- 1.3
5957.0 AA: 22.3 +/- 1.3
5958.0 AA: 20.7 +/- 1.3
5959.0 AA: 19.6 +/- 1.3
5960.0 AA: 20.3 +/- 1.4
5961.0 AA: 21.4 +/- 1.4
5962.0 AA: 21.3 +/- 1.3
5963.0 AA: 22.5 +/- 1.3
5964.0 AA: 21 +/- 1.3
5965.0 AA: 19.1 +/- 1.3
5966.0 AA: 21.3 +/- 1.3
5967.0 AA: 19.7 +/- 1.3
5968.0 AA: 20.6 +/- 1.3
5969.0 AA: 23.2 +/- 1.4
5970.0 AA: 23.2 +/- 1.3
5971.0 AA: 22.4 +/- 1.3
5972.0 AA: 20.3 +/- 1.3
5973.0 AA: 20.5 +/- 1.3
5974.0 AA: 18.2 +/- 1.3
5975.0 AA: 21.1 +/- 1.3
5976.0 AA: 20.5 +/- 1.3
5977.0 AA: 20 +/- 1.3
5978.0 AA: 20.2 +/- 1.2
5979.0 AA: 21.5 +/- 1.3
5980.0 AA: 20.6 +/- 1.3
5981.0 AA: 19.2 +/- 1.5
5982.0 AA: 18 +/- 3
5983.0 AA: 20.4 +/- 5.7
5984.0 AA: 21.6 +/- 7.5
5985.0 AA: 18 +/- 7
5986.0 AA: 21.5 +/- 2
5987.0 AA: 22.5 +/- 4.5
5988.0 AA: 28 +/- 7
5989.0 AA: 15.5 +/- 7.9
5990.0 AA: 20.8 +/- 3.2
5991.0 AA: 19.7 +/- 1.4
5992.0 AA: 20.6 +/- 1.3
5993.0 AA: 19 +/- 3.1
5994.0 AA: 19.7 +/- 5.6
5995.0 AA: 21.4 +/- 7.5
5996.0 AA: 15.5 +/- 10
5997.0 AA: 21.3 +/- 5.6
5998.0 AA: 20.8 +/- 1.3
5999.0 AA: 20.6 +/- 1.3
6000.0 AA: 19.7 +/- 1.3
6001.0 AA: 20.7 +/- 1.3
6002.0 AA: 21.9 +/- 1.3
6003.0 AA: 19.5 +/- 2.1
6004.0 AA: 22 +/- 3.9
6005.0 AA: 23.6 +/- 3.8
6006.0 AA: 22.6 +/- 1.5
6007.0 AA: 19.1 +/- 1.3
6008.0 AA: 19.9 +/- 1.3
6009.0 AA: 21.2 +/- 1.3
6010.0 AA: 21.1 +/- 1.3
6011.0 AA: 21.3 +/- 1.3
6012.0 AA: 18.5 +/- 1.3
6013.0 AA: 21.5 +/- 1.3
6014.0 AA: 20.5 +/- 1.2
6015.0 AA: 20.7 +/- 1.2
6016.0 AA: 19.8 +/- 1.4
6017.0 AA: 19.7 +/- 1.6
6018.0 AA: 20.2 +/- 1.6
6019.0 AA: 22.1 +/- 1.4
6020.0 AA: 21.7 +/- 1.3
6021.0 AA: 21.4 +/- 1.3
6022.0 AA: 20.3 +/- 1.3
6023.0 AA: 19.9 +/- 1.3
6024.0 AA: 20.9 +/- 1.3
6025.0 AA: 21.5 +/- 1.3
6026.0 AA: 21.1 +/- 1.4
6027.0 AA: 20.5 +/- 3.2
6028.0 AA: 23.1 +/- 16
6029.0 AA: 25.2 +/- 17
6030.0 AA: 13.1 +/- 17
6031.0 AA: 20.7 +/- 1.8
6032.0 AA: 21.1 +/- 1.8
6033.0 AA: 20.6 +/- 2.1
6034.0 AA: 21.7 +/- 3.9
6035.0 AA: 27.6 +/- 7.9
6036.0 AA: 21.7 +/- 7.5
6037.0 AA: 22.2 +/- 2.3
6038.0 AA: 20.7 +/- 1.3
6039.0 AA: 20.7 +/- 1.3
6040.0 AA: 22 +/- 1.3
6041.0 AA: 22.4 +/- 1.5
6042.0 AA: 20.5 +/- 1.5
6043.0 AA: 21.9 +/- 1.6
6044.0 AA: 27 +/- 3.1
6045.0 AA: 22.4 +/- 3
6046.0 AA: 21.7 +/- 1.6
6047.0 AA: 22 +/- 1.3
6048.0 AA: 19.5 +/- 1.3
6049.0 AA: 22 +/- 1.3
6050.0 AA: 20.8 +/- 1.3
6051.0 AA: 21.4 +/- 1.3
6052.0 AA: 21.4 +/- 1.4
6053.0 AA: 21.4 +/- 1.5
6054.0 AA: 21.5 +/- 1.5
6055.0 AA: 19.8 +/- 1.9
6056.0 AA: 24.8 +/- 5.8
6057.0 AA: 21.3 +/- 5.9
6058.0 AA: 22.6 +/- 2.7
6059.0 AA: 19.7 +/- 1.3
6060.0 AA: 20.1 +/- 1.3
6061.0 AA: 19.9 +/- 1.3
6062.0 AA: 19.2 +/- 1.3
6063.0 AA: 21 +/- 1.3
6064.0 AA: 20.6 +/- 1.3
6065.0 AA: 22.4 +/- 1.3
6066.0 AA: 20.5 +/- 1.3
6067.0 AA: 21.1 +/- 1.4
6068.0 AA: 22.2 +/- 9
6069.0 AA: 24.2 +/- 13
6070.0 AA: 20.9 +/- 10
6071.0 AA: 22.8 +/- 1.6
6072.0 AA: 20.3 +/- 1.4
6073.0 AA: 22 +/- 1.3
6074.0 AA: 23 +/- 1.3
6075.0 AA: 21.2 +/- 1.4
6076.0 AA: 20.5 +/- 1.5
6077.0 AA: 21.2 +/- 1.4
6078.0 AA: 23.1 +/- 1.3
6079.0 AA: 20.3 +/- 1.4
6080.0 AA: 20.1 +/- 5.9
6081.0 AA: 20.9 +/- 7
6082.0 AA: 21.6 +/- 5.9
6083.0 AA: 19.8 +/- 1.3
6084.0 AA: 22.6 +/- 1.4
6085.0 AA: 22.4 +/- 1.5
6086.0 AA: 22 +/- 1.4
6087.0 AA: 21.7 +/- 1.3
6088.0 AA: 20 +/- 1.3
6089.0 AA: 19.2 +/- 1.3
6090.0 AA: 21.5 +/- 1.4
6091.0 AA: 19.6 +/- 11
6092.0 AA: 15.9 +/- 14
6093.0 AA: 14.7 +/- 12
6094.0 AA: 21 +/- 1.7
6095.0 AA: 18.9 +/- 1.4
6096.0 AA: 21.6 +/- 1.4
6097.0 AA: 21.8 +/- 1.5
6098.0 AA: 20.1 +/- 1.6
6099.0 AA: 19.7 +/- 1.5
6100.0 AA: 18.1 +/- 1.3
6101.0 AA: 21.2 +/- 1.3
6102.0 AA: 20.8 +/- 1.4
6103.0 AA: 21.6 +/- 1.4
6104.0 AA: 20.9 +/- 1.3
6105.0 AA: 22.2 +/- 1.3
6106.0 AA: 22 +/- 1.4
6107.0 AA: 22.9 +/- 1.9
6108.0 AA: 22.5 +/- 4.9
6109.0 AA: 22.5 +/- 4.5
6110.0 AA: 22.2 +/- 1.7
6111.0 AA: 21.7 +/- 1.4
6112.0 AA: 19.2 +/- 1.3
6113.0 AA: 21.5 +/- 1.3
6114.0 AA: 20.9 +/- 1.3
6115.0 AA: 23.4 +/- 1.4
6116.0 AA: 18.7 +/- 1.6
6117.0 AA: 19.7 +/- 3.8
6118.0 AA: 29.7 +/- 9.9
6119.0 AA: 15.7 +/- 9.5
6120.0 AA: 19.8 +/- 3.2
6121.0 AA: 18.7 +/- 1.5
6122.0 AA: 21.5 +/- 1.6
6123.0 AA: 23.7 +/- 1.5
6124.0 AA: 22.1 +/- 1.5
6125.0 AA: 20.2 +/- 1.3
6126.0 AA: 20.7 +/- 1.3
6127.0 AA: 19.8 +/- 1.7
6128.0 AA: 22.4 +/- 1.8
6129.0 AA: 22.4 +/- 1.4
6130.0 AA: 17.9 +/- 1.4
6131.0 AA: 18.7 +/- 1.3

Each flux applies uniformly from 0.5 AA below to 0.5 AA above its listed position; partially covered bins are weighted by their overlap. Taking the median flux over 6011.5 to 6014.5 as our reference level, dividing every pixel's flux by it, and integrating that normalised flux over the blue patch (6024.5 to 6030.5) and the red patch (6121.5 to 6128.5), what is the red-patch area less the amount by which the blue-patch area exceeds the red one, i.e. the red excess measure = 8.6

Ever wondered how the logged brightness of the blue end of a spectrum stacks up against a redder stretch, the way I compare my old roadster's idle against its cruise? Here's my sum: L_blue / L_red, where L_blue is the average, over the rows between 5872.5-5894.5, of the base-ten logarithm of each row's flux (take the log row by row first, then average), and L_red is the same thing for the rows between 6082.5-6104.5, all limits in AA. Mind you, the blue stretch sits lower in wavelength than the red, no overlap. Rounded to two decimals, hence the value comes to 0.98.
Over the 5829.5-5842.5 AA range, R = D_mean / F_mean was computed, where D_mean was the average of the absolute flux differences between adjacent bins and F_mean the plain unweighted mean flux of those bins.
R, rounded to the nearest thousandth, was 0.069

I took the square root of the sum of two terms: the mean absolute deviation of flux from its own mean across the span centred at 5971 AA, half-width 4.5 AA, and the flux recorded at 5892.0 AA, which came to 4.38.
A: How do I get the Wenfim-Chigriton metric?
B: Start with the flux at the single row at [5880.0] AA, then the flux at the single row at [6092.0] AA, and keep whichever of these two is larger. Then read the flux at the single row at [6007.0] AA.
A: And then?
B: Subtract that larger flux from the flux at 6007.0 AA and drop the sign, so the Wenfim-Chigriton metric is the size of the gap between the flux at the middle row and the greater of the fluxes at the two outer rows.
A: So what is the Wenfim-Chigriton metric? 1.9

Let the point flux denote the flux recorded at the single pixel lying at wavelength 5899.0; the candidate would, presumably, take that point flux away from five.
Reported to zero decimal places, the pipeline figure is -14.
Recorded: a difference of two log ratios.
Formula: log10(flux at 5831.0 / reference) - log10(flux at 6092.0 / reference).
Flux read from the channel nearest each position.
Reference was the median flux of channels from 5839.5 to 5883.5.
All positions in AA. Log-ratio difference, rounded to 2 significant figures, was 0.16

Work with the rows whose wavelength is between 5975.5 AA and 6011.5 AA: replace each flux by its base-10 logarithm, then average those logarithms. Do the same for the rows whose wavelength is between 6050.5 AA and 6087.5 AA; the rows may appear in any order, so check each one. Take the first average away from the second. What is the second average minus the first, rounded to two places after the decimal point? 0.02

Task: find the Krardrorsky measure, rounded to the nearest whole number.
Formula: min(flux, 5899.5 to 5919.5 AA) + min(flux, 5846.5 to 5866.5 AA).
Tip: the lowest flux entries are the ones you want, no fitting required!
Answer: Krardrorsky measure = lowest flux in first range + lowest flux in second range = 34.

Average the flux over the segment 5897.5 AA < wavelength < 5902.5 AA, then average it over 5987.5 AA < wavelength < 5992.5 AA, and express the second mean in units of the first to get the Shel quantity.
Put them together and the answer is 1.14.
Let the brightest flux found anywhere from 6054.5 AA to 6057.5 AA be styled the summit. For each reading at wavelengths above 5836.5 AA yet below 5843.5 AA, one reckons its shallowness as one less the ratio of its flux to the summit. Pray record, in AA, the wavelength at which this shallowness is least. 5837.0 AA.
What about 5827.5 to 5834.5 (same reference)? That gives 5834.0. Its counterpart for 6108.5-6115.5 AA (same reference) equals 6115.0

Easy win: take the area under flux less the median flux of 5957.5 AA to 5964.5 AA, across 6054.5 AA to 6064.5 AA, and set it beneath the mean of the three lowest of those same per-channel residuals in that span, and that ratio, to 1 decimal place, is 1.4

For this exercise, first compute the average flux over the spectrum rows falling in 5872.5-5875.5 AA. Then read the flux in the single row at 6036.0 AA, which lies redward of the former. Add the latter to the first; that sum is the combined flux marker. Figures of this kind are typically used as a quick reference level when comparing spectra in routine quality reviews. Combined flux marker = 41.6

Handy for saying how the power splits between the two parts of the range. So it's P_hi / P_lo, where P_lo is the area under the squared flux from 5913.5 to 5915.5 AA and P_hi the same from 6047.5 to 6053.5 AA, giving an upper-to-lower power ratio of 3.9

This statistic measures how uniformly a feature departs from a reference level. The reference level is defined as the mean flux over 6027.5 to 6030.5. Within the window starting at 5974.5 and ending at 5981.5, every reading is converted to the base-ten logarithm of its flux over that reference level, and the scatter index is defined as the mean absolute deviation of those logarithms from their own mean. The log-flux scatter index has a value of 0.0118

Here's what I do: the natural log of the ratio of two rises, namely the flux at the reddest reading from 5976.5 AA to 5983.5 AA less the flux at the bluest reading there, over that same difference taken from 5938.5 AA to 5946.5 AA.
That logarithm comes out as -2.4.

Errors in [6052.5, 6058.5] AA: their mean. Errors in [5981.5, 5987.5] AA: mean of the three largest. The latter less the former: 3.5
